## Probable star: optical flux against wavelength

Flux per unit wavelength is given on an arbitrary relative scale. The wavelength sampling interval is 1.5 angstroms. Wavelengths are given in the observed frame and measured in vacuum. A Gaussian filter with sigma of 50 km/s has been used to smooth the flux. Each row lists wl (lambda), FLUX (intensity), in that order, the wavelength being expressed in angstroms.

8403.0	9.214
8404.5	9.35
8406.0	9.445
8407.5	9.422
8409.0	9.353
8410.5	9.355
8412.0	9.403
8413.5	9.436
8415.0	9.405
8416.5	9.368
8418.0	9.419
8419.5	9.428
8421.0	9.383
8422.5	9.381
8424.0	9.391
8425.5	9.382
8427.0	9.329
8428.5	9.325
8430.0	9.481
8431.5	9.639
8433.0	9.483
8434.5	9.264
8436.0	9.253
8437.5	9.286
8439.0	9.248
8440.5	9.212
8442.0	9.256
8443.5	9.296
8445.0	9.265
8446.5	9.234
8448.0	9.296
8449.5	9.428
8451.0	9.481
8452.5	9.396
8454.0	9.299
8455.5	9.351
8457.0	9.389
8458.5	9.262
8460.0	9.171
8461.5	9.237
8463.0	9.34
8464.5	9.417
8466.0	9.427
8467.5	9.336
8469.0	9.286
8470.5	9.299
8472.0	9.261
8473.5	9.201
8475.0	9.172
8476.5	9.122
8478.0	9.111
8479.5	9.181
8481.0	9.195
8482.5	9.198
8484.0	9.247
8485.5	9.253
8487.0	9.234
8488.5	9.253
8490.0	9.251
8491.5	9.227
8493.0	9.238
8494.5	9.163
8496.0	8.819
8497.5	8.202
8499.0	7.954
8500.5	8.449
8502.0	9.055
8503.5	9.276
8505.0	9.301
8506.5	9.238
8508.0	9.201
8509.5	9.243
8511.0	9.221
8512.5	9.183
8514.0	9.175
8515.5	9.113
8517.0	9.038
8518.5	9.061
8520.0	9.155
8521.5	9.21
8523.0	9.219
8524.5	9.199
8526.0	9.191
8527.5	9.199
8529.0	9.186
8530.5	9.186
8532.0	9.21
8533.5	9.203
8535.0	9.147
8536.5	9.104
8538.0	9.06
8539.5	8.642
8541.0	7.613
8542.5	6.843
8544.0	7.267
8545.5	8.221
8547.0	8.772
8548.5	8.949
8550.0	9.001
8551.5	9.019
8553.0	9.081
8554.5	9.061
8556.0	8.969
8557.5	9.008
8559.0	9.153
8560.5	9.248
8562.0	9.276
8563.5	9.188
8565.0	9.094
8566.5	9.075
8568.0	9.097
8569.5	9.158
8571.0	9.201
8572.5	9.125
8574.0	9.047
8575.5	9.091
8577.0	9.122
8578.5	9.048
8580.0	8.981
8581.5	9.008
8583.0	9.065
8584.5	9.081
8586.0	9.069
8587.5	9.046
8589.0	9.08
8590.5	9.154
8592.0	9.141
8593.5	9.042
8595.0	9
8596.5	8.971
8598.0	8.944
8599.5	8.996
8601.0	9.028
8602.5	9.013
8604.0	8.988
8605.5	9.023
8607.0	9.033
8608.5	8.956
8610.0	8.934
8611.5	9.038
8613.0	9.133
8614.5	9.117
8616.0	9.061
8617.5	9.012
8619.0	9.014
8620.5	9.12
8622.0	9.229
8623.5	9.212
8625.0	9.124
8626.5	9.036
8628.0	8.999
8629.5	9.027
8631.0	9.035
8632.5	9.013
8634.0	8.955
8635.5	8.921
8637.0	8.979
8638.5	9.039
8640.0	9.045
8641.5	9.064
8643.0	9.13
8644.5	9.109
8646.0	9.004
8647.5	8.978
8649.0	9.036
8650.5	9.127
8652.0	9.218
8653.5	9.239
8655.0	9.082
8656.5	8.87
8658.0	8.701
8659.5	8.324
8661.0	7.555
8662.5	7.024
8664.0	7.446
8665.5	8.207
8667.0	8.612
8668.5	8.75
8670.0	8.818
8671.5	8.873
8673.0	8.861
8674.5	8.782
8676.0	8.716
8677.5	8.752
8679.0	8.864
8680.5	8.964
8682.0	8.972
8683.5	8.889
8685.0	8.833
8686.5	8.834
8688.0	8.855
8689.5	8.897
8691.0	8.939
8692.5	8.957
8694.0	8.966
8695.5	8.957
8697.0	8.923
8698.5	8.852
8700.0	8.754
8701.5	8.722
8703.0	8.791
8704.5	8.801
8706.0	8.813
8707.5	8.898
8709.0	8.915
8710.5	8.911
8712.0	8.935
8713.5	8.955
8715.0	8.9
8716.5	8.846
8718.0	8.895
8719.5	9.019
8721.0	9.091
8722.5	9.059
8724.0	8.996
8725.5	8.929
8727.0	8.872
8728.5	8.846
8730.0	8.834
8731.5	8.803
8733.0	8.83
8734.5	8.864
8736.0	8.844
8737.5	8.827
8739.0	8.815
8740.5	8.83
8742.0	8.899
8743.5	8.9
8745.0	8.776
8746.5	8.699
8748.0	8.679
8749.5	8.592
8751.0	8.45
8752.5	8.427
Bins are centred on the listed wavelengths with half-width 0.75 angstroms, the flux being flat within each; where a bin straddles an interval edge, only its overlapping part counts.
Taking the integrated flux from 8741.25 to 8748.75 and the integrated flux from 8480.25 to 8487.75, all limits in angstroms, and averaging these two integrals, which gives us 67.6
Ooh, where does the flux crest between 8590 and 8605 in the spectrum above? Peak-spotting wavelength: 8590.5 angstroms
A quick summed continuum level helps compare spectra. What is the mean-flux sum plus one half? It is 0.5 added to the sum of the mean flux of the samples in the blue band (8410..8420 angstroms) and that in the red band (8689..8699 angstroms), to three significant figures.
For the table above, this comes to 18.8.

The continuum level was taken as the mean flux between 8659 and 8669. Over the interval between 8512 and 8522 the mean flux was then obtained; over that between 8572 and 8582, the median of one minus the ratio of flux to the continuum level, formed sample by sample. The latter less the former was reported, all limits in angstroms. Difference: -9.27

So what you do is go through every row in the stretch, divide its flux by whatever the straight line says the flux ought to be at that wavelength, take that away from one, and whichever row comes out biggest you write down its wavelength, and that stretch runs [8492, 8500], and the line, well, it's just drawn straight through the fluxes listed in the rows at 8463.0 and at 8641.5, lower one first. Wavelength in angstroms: 8499.0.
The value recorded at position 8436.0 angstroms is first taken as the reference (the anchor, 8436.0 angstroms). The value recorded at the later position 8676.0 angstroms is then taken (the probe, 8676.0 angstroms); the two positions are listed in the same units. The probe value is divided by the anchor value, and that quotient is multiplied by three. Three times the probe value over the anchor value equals 2.83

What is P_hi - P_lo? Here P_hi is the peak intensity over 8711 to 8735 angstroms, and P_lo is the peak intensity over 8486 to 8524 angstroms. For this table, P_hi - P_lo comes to -0.21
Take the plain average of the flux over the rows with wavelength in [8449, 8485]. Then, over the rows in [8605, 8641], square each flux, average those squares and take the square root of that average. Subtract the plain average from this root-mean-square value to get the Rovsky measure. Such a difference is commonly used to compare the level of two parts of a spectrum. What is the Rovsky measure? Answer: -0.24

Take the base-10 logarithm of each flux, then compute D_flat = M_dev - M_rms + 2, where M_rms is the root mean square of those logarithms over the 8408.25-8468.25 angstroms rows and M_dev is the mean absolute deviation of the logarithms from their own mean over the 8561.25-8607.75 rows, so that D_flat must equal 1.03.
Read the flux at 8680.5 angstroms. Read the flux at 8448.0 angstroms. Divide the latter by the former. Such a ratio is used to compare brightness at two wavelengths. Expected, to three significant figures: 1.04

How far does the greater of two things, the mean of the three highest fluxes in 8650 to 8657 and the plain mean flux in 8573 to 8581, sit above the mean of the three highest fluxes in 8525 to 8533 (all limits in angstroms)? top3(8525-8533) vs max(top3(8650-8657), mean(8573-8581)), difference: 0.0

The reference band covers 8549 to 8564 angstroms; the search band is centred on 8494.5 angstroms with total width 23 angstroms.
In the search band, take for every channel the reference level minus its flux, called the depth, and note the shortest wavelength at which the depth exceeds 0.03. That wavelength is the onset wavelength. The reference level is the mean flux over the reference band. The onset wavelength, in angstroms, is 8496.0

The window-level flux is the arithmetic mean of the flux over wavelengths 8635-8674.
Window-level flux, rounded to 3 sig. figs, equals 8.73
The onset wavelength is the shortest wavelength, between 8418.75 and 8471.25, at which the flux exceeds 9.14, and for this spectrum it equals 8419.5 angstroms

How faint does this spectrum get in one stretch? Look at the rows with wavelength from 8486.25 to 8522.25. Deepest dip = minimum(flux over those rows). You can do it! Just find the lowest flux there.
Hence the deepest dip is 7.954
